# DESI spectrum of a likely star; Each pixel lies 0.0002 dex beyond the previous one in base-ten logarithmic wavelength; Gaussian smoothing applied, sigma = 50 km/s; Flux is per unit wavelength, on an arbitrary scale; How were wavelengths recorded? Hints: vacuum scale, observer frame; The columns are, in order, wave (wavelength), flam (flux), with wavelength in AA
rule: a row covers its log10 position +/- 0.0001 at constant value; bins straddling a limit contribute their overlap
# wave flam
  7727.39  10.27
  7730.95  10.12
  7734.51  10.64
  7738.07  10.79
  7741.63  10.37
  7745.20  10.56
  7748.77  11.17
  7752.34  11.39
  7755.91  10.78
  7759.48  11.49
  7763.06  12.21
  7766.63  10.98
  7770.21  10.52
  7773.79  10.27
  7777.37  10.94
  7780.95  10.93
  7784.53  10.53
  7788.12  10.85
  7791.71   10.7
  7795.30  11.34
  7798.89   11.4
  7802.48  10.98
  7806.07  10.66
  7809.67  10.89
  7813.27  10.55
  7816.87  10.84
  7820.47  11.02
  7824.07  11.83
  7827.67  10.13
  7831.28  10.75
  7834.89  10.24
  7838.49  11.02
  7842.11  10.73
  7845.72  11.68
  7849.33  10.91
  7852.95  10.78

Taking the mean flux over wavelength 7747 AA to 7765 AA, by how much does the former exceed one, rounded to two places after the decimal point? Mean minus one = 10.41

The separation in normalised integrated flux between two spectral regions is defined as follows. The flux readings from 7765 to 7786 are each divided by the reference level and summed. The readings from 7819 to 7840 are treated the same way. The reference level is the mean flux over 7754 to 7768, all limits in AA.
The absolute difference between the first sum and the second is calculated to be 0.07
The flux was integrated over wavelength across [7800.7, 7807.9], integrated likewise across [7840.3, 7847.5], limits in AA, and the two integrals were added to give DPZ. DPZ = 159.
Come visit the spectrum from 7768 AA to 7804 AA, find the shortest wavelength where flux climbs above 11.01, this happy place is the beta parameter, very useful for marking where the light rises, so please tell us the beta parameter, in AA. 7795.30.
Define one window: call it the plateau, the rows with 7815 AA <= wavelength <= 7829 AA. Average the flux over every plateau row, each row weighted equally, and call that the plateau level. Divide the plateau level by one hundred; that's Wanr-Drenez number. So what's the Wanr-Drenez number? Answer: 0.110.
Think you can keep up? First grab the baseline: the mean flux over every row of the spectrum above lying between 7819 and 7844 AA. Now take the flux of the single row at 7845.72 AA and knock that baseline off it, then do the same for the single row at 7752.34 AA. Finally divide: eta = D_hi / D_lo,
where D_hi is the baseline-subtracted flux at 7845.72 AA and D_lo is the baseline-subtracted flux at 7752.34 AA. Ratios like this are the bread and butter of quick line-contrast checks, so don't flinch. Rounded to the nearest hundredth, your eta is 1.51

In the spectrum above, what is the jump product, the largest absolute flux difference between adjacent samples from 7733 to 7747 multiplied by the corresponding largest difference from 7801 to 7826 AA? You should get 0.3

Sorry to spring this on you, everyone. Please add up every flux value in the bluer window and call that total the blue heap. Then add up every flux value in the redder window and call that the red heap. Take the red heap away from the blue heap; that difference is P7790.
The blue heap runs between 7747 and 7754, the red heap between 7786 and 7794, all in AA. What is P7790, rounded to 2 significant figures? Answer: 1.0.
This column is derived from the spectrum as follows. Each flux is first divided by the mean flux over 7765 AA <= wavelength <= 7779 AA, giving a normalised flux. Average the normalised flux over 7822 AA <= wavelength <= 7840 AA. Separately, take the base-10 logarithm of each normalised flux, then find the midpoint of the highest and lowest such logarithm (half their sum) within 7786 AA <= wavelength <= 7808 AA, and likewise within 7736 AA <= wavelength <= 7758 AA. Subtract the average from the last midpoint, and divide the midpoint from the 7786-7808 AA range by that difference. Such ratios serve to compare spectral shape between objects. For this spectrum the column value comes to -0.014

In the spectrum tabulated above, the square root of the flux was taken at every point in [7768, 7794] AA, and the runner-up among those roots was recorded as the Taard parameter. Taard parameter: 3.31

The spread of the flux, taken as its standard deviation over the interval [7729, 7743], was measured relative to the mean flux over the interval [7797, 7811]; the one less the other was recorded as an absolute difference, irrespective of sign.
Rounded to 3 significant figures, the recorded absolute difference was 10.7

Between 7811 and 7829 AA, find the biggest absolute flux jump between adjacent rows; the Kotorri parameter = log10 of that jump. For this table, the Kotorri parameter 0.23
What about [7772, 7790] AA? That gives -0.17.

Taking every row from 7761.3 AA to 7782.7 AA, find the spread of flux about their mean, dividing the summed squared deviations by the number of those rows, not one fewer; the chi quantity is 0.61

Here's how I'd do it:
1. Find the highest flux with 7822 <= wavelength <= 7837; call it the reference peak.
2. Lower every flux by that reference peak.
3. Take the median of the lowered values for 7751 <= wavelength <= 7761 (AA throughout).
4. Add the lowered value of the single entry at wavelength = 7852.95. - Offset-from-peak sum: -1.5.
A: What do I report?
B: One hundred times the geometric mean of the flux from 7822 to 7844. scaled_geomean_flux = 1077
